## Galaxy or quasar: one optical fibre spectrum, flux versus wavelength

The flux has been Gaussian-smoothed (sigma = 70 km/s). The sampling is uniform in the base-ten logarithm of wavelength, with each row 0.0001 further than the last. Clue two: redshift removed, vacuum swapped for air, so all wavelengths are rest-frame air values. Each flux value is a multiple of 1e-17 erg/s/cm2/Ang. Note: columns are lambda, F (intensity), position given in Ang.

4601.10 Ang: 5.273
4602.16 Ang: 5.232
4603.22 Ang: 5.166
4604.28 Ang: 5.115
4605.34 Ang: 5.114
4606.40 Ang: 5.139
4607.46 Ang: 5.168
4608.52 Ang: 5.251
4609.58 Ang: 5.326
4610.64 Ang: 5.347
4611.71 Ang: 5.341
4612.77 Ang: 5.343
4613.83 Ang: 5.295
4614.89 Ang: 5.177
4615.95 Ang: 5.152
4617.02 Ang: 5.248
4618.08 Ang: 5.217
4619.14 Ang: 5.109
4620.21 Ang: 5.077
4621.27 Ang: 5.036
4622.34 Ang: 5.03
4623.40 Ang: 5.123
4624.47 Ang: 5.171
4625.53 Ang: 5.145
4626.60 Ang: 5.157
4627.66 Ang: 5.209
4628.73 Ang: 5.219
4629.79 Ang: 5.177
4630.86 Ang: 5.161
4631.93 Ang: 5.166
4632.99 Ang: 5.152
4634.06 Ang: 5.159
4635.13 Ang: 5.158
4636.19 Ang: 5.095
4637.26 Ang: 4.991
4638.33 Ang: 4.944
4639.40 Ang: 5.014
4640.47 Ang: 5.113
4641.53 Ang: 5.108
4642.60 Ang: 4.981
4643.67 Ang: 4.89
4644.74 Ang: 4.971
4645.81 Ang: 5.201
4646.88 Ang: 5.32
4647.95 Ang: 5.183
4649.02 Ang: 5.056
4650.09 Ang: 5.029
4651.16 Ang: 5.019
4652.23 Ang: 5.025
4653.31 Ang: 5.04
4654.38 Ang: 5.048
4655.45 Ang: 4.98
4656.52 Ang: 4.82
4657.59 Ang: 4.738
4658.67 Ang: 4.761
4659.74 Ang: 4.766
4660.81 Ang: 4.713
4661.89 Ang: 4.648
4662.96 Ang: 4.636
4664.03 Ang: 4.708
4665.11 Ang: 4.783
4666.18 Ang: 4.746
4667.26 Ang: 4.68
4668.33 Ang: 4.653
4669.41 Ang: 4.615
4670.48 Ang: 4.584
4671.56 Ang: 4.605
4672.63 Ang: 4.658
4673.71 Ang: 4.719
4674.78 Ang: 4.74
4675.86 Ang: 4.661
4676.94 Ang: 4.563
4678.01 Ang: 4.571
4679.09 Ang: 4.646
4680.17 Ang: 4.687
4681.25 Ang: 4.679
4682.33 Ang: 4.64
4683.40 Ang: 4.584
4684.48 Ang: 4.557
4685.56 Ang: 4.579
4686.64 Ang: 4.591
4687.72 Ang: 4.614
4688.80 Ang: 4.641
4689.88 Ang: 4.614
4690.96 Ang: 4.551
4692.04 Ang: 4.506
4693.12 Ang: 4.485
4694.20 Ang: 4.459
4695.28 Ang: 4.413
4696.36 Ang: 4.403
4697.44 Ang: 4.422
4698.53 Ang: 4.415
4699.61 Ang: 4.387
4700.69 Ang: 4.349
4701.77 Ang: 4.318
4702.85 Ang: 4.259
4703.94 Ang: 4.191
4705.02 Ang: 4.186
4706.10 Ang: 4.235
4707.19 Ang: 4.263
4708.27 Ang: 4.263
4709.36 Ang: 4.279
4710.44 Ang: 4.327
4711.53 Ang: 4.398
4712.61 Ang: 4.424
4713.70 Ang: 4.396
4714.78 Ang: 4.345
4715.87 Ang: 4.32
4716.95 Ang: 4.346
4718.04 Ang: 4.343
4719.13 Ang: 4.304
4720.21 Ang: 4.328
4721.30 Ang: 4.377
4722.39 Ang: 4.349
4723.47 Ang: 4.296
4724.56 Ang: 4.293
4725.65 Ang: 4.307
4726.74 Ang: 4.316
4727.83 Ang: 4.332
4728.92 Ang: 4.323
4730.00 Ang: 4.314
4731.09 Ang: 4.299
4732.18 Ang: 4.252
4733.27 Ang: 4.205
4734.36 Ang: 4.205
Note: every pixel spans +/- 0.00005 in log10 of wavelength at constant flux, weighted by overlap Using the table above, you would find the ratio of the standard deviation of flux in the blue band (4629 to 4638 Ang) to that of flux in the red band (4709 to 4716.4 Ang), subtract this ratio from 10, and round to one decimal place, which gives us 8.8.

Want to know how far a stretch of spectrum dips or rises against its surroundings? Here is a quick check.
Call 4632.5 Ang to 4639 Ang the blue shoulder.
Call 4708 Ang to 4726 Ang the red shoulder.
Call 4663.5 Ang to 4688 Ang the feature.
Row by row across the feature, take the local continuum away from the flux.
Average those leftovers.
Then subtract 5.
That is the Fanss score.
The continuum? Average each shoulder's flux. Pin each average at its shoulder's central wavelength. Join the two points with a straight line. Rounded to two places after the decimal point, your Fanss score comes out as -5.07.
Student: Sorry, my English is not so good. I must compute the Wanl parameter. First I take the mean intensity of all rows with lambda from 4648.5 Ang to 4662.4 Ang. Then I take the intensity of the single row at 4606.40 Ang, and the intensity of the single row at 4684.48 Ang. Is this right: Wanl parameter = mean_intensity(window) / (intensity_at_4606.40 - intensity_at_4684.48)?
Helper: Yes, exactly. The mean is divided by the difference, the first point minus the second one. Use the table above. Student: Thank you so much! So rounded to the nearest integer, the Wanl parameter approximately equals 8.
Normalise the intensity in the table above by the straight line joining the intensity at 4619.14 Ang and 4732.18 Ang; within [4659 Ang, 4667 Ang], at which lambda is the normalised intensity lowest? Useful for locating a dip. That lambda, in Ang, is 4662.96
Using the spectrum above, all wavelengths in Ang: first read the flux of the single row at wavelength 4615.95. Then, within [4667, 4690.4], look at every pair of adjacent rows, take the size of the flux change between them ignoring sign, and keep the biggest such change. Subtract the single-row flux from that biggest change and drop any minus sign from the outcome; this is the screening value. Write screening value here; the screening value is 5.05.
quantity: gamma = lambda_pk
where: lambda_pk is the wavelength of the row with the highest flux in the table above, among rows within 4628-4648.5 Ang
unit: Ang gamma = 4646.88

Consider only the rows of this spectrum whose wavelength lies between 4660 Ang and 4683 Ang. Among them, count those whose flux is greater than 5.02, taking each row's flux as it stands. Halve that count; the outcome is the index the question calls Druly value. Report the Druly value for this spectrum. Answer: 0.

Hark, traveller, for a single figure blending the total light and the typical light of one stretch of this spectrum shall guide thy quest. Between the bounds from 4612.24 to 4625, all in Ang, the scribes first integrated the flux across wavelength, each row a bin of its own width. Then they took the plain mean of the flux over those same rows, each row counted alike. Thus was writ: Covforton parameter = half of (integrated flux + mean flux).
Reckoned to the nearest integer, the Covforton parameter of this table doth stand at 36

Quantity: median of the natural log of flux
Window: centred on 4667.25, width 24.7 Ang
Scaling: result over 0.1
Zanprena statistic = 15.4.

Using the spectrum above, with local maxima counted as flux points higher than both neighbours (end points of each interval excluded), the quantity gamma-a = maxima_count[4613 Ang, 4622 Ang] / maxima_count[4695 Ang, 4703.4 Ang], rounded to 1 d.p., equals 1.0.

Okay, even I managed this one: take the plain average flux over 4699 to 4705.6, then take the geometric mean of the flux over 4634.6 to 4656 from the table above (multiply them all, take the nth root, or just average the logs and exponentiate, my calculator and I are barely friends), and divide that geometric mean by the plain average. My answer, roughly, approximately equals 1.18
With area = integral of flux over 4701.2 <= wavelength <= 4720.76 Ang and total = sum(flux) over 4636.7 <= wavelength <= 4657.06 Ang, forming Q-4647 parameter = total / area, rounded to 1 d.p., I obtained 1.1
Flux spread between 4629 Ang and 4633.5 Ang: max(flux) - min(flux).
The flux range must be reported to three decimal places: 0.025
